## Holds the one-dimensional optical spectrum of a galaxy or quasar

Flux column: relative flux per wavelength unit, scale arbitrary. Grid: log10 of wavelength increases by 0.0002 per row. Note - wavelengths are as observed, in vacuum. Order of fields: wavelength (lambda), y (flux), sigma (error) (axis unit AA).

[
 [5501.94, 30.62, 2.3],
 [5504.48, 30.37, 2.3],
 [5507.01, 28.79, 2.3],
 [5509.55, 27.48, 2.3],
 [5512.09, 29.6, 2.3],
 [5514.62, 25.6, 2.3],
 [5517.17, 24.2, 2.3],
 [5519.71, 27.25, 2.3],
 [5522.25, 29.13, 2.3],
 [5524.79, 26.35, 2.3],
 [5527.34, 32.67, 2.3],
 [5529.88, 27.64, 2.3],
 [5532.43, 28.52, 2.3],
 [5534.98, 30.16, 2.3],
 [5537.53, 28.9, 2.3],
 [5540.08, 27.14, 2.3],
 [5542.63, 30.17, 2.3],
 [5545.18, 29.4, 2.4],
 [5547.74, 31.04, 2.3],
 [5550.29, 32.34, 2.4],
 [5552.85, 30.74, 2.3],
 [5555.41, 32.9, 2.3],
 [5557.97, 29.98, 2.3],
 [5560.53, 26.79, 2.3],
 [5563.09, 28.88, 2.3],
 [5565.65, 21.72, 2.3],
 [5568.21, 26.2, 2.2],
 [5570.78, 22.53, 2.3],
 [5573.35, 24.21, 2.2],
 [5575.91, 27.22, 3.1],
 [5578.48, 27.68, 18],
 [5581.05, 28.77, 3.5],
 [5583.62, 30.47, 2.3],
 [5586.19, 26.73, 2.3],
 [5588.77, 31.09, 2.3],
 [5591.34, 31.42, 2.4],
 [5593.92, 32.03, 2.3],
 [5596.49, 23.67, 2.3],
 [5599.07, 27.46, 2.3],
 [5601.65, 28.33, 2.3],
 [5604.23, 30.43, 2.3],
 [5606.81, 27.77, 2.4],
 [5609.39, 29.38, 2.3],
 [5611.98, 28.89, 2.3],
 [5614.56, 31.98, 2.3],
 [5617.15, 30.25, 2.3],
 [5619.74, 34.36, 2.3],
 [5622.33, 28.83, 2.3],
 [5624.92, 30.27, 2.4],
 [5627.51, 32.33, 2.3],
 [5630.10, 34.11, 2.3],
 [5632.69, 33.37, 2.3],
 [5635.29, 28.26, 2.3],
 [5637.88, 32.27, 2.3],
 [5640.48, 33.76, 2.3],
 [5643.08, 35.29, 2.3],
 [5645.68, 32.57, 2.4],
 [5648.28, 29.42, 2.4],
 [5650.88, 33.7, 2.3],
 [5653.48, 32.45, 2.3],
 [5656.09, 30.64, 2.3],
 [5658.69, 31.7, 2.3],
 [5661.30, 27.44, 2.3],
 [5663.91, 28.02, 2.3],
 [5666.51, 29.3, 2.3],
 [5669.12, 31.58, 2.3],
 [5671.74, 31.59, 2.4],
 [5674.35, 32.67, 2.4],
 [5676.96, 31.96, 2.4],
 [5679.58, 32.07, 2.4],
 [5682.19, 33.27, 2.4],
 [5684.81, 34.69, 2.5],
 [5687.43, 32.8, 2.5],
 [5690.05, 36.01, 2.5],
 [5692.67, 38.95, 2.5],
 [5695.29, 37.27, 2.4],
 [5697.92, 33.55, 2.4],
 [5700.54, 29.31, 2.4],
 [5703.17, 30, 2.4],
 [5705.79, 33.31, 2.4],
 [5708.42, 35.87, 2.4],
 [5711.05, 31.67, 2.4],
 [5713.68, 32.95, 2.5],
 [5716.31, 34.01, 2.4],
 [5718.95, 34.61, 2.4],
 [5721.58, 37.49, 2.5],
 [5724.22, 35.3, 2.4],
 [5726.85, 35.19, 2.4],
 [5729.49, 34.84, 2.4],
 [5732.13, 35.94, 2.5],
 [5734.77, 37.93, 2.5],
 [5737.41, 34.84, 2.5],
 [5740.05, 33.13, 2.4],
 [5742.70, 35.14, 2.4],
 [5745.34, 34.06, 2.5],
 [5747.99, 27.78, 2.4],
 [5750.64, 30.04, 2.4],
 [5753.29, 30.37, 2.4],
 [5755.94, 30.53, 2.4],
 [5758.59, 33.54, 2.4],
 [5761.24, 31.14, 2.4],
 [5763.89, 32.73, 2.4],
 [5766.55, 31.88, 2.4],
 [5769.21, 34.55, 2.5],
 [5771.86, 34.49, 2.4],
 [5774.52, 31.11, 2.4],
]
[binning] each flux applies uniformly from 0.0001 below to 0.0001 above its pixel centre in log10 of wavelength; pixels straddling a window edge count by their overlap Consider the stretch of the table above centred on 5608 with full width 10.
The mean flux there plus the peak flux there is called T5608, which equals 59.5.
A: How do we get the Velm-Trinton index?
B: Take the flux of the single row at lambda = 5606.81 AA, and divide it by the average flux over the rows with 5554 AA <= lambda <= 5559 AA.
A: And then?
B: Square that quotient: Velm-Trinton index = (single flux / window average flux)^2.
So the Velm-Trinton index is 0.78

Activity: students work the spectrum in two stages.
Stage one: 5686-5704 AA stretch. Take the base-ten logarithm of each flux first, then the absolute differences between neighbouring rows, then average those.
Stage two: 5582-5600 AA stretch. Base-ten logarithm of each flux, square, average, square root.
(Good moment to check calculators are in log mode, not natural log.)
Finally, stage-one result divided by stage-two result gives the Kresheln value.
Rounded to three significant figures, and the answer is 0.0238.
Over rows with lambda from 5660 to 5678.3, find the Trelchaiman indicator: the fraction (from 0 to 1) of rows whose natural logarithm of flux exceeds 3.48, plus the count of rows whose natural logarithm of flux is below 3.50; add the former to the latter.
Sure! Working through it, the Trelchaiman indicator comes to 7.14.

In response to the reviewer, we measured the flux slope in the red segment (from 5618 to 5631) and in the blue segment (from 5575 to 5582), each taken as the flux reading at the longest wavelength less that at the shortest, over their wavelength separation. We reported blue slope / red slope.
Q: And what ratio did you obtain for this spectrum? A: -12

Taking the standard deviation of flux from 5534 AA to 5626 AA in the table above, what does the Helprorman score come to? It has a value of 2.8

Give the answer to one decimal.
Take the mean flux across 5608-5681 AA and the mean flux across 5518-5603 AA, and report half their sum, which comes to 29.9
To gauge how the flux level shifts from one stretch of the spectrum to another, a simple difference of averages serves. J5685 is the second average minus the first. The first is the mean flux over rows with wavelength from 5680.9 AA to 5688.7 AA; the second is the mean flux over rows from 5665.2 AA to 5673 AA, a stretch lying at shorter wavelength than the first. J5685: -2.8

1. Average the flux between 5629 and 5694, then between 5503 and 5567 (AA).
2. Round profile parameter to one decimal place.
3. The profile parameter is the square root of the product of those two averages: 30.5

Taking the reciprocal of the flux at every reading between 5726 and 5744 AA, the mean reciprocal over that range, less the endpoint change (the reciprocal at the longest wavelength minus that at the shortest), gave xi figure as 0.028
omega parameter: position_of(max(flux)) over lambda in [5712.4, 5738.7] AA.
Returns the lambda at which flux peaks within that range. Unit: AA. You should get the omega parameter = 5734.77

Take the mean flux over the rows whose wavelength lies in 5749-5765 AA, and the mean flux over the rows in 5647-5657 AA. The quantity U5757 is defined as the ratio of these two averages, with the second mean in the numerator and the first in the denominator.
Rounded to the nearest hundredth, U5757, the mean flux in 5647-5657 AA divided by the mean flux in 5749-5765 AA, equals 1.01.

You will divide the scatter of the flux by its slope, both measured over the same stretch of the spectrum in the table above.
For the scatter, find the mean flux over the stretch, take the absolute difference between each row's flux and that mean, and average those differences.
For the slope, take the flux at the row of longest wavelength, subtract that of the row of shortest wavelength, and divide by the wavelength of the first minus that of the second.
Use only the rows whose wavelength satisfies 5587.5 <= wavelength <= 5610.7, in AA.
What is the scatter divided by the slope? -24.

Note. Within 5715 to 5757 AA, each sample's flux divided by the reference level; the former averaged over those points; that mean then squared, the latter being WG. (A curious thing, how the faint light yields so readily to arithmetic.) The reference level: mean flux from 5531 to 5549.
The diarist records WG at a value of 1.33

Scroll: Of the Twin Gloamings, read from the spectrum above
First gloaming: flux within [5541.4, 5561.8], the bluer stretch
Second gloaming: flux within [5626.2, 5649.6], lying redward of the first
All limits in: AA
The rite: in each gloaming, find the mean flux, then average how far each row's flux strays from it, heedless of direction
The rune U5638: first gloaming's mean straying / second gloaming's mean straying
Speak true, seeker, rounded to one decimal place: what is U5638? 0.8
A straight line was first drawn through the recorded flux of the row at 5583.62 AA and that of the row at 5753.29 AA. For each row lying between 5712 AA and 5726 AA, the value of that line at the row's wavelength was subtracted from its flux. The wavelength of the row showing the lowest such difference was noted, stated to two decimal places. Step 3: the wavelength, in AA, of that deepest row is 5713.68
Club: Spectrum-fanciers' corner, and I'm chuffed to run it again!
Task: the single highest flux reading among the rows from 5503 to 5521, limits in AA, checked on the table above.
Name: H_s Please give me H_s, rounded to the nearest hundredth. 30.37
